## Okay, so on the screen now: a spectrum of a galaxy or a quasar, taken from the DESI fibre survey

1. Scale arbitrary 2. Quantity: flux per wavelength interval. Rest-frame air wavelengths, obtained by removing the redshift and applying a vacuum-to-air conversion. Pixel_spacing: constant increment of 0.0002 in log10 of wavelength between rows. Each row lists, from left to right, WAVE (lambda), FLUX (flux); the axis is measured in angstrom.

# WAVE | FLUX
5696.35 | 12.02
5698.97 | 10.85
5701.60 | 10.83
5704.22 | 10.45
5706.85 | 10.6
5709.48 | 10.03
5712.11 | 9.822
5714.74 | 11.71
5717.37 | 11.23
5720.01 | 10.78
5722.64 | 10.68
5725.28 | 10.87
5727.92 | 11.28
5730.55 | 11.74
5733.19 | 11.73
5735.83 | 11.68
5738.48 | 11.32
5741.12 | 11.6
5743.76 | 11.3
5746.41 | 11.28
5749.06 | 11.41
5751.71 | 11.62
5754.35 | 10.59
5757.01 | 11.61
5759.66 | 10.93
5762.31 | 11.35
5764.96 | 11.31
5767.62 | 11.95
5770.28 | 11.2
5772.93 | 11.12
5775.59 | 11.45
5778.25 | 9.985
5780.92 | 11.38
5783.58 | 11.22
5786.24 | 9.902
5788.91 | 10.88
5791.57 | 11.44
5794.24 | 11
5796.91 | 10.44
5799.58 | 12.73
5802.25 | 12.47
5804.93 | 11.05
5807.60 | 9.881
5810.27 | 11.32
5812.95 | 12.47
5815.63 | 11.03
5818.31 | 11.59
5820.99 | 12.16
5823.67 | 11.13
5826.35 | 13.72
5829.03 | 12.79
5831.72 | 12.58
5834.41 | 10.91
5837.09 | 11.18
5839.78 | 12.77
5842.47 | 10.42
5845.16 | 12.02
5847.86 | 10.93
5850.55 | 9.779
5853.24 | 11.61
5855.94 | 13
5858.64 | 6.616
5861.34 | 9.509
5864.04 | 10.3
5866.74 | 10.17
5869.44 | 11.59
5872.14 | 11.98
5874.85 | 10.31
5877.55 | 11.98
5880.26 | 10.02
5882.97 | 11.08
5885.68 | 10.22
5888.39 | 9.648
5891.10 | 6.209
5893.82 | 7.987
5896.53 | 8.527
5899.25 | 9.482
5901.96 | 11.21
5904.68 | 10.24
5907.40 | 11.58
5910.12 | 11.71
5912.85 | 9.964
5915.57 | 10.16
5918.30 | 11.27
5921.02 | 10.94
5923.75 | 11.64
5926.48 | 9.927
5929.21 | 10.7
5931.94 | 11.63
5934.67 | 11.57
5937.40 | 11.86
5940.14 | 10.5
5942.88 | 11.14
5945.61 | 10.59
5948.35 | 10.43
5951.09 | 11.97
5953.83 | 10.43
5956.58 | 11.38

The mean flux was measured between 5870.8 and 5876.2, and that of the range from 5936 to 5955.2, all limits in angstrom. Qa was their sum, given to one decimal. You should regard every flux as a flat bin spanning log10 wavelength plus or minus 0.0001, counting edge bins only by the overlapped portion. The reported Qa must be 22.1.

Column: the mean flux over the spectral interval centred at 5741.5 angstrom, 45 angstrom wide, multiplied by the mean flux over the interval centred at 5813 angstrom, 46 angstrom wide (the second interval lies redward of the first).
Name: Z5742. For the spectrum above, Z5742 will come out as 132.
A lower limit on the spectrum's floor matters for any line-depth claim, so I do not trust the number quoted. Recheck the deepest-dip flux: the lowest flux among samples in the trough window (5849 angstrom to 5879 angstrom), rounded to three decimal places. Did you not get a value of 6.616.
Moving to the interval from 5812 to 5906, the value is 6.209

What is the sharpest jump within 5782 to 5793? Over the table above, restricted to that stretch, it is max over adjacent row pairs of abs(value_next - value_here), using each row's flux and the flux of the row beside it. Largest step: 1.3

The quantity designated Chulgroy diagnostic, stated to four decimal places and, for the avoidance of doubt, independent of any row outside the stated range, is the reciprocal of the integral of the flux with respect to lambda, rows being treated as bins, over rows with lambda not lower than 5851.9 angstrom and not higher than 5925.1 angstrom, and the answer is 0.0013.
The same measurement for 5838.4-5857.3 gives 0.0046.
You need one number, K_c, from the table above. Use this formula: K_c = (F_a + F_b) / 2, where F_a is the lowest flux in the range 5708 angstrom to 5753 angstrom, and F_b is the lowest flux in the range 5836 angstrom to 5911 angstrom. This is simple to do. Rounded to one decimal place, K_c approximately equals 8.0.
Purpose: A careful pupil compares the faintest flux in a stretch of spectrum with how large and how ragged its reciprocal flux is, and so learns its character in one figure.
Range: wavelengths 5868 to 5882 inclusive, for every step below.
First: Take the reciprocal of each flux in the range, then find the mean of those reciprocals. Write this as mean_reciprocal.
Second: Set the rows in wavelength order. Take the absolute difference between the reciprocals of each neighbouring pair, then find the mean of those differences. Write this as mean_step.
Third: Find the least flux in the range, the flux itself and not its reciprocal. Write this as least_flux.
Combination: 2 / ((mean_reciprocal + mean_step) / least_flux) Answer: 197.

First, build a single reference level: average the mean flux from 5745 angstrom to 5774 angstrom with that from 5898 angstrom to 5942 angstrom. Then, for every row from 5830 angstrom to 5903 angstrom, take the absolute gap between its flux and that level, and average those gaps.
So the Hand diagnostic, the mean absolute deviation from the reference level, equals 1.32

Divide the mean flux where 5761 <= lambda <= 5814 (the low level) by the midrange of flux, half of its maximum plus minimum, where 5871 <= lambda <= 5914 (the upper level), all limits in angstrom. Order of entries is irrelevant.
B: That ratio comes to 1.23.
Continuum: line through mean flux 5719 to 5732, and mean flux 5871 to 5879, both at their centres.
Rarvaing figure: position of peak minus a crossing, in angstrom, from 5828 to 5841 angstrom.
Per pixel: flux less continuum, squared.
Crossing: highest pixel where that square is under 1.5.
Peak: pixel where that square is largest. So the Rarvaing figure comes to -8.1 angstrom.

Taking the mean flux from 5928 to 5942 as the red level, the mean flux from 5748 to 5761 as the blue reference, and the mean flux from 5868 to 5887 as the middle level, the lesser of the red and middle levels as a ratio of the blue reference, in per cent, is 98.2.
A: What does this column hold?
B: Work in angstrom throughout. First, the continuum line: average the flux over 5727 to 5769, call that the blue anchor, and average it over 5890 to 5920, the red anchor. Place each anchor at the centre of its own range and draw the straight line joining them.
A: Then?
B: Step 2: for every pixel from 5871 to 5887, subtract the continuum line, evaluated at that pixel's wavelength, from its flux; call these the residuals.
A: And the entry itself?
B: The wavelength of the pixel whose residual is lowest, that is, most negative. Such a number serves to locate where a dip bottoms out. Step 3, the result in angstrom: 5880.26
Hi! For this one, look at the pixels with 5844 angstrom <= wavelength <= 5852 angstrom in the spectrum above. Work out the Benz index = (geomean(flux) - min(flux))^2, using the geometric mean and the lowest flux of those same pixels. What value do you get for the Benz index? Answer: 1.2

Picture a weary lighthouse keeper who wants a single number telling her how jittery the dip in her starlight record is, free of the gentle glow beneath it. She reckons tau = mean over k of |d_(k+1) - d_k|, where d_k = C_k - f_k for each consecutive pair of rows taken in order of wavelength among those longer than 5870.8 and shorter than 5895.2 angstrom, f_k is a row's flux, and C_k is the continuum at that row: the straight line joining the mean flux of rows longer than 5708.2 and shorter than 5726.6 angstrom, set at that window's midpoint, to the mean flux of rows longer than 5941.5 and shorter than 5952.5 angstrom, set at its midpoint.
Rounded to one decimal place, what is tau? 1.6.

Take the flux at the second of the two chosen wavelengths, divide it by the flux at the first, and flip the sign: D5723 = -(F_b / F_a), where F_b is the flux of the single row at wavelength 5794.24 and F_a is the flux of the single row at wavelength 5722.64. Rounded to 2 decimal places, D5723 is -1.03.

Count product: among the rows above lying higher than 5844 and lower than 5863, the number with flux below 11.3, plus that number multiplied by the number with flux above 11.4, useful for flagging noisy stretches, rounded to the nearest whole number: 16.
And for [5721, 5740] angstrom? 12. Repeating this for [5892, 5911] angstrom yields 15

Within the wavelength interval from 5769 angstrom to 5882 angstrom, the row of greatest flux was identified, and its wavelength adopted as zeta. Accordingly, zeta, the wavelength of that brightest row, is 5826.35 angstrom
